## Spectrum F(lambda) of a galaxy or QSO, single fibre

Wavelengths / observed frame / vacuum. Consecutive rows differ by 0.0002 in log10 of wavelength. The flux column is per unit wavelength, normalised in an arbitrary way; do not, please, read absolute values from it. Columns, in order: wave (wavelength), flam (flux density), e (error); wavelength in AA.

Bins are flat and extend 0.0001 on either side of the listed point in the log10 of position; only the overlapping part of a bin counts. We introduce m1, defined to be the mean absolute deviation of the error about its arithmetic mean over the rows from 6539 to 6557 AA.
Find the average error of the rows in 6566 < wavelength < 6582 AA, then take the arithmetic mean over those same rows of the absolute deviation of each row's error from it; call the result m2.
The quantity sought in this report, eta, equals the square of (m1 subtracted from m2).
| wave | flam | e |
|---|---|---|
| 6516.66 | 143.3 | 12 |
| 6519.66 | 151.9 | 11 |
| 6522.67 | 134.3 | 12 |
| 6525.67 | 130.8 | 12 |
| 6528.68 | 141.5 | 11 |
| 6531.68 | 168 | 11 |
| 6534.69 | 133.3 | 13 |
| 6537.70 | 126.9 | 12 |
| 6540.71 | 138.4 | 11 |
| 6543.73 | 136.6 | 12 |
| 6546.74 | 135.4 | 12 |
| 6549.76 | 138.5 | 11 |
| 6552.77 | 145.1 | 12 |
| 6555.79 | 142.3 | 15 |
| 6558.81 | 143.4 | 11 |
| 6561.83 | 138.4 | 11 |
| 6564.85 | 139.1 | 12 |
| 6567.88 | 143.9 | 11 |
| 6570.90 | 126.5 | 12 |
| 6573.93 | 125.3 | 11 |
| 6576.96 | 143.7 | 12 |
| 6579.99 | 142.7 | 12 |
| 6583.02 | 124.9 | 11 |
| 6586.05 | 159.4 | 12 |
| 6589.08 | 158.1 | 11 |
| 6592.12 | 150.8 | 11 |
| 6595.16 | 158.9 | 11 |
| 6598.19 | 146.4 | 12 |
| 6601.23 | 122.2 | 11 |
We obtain 0.216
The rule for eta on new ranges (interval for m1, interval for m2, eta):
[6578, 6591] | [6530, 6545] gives 0.020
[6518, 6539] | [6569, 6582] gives 0.056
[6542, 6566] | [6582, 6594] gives 0.141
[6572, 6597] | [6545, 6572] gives 0.103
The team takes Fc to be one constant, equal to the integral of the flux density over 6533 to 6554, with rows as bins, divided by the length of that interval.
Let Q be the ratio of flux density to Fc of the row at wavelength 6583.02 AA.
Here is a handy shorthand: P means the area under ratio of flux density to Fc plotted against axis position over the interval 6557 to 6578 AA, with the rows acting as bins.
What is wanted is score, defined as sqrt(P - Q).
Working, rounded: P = 21.1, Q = 0.92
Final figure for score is 4.49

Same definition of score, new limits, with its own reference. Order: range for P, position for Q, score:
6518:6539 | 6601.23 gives 4.56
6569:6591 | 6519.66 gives 4.64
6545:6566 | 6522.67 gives 4.54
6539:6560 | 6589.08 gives 4.51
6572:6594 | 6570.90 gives 4.71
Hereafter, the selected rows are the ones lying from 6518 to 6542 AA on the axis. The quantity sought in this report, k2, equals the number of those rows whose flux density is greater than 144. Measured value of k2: 2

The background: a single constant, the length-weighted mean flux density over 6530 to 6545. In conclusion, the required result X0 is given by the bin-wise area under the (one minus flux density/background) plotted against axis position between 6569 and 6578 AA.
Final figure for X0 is 0.6 AA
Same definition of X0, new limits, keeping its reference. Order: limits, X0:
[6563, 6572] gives 0.2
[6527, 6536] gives -0.4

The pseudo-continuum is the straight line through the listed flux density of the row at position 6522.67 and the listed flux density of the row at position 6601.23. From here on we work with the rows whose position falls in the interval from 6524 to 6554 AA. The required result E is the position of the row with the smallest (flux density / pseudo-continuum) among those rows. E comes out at 6537.70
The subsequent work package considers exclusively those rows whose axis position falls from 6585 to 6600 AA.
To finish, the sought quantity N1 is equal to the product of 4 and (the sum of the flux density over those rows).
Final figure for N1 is 3094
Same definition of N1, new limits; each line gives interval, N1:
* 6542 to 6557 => 2792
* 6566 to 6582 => 2728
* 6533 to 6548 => 2682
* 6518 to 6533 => 2906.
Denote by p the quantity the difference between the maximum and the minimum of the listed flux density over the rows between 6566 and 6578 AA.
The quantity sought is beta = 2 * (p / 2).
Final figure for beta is 19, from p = 19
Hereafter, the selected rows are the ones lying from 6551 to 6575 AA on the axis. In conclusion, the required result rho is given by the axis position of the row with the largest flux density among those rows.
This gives 6552.77 AA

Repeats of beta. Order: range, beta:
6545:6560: 10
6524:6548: 41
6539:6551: 3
